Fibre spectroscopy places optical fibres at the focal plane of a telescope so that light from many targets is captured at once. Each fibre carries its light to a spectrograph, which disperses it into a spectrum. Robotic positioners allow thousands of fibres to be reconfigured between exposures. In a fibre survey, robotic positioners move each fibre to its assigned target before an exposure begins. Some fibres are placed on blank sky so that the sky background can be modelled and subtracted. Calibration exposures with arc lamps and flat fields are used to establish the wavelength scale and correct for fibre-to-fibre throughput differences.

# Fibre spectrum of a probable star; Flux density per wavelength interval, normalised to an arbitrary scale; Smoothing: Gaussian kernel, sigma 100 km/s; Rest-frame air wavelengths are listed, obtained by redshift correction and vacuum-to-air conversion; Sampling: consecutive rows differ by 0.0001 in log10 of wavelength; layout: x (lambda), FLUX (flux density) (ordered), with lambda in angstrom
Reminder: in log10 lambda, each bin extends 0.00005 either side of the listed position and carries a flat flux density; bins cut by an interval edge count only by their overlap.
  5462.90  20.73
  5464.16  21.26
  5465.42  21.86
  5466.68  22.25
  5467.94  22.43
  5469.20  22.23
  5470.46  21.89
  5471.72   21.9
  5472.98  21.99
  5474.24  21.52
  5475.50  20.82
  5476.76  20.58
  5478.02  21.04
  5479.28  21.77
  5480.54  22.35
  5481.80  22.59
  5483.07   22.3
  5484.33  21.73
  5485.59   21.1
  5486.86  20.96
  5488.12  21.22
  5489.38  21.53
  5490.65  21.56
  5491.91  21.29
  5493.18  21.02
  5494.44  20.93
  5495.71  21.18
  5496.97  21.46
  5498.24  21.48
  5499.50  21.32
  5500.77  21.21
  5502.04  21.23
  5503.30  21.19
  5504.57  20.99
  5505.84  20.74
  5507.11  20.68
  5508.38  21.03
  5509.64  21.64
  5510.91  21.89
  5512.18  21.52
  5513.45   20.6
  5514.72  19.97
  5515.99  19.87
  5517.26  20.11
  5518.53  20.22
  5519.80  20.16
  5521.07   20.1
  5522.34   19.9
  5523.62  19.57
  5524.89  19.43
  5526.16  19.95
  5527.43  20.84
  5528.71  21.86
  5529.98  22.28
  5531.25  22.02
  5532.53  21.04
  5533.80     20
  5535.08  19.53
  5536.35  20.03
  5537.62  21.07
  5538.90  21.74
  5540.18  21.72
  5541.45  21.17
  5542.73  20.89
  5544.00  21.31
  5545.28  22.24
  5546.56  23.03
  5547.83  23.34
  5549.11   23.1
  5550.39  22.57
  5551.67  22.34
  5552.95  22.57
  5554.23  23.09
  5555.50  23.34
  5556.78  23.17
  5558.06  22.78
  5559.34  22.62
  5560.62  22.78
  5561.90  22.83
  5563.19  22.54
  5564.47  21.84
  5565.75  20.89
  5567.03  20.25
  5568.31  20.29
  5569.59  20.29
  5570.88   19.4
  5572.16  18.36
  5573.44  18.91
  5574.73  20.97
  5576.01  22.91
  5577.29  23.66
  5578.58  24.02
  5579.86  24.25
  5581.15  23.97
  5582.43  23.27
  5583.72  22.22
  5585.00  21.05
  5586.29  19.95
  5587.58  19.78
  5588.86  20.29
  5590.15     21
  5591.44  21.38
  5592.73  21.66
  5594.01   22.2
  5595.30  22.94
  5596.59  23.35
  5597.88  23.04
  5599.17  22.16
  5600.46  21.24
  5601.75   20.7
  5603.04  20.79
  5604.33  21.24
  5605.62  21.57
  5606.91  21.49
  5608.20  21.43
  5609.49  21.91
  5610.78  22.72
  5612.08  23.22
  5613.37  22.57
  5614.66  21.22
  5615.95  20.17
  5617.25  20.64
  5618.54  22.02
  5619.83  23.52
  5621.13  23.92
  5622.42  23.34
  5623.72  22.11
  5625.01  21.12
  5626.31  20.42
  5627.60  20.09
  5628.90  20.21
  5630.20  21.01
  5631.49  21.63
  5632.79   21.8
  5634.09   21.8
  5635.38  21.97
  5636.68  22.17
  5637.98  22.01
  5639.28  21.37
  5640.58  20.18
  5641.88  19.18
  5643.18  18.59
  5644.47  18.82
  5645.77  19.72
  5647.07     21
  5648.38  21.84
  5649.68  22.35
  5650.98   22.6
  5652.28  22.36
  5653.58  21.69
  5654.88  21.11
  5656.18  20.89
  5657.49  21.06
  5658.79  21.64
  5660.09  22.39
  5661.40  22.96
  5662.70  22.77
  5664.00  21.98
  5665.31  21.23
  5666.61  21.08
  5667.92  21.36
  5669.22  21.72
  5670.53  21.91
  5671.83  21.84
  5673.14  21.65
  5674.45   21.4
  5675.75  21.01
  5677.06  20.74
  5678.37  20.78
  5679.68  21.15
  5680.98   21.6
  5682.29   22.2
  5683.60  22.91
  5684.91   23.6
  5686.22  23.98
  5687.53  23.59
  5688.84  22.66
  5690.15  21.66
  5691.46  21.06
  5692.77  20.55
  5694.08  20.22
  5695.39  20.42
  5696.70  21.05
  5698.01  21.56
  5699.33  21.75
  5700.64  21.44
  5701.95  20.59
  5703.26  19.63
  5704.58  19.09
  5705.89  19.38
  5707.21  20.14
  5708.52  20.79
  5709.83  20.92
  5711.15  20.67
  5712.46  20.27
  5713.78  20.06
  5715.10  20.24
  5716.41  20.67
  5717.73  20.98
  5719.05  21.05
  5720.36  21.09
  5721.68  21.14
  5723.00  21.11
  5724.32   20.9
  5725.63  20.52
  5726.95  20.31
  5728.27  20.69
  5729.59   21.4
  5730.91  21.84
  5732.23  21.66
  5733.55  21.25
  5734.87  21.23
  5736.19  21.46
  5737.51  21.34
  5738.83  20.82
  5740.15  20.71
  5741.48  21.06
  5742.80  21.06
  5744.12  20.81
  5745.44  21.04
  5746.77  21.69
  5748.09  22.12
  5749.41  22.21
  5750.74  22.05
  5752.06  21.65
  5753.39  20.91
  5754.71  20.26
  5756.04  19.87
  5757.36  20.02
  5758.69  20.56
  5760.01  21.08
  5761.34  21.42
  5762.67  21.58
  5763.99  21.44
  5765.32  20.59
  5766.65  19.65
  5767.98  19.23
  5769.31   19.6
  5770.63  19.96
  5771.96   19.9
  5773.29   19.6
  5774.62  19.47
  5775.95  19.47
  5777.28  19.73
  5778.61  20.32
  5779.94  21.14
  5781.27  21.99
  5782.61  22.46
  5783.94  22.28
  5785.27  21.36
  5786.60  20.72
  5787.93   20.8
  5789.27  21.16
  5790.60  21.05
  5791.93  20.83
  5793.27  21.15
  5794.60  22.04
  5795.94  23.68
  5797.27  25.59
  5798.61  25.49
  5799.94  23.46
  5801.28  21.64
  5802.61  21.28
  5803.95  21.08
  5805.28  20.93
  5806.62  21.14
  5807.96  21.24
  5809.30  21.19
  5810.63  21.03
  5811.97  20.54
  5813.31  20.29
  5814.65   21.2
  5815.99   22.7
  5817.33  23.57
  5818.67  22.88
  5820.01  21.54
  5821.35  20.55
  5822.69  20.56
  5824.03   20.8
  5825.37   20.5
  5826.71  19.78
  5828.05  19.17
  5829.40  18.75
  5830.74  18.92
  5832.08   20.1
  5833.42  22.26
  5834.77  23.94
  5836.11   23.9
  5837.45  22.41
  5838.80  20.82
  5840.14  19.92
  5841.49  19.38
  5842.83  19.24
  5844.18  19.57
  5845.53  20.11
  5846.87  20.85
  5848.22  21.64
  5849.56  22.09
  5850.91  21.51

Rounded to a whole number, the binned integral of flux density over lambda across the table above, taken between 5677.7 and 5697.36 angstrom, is 429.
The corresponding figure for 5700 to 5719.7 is 402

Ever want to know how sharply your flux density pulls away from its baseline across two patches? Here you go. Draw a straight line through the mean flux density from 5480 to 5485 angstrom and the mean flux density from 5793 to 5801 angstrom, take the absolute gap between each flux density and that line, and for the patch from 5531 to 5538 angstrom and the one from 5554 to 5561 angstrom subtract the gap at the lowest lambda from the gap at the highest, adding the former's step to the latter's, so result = 0.6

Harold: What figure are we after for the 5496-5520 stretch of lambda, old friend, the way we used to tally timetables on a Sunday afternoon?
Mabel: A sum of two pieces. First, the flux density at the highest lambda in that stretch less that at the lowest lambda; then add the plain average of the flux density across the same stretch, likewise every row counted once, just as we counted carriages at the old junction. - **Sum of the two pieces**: 20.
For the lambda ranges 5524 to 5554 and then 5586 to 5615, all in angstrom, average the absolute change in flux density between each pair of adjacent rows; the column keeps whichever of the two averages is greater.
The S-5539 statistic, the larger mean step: 0.56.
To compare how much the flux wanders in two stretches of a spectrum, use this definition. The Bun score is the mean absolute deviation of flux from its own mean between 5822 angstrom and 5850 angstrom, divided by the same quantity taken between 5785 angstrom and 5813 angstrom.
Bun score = 1.1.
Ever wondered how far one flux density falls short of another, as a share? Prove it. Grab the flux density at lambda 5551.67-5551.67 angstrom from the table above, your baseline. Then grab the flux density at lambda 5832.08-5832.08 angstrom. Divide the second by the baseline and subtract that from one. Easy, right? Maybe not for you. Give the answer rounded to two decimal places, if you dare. 0.10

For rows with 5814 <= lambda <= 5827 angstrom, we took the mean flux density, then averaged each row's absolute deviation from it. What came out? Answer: 1.0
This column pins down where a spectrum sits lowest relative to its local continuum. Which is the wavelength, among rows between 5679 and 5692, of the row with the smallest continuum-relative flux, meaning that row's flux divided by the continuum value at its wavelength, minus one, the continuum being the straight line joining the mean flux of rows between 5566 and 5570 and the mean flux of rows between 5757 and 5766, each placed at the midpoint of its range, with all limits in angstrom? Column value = 5691.46 angstrom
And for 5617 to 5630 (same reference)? 5627.60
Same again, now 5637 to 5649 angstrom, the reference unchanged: 5643.18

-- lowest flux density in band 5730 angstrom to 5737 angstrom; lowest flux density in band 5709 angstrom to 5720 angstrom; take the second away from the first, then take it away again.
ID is -18.9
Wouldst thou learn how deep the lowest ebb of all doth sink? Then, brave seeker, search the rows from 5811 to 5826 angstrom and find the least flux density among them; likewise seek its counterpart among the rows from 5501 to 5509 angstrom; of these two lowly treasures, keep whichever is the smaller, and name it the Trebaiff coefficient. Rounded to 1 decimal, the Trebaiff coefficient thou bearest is 20.3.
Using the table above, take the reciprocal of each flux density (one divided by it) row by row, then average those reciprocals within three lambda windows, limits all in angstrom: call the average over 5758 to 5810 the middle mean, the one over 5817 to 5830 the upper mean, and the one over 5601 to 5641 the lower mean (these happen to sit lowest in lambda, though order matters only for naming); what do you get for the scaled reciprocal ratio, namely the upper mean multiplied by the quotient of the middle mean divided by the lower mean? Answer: 0.049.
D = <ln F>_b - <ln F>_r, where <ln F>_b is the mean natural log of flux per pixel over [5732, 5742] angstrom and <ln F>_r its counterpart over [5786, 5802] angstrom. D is -0.05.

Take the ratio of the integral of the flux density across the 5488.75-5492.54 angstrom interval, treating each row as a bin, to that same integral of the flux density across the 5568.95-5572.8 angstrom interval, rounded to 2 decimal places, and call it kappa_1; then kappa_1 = 1.09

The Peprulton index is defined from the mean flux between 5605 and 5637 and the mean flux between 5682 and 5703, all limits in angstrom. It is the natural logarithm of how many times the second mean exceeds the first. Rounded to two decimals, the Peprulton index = 0.00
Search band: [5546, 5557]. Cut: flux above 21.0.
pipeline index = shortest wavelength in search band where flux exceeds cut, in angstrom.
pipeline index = 5546.56 angstrom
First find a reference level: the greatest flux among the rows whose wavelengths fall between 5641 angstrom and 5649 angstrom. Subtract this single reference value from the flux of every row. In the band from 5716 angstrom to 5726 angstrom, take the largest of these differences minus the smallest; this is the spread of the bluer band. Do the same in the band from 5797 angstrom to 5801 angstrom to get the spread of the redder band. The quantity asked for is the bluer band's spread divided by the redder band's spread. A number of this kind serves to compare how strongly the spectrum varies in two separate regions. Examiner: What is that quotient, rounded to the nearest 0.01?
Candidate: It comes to 0.29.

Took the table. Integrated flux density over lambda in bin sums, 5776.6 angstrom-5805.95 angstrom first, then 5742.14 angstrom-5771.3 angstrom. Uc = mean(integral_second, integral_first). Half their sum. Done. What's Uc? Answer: 624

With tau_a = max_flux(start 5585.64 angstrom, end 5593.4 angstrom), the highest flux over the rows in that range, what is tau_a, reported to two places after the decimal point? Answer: 21.66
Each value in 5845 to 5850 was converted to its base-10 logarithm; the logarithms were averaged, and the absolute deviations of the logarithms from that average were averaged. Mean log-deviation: 0.014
